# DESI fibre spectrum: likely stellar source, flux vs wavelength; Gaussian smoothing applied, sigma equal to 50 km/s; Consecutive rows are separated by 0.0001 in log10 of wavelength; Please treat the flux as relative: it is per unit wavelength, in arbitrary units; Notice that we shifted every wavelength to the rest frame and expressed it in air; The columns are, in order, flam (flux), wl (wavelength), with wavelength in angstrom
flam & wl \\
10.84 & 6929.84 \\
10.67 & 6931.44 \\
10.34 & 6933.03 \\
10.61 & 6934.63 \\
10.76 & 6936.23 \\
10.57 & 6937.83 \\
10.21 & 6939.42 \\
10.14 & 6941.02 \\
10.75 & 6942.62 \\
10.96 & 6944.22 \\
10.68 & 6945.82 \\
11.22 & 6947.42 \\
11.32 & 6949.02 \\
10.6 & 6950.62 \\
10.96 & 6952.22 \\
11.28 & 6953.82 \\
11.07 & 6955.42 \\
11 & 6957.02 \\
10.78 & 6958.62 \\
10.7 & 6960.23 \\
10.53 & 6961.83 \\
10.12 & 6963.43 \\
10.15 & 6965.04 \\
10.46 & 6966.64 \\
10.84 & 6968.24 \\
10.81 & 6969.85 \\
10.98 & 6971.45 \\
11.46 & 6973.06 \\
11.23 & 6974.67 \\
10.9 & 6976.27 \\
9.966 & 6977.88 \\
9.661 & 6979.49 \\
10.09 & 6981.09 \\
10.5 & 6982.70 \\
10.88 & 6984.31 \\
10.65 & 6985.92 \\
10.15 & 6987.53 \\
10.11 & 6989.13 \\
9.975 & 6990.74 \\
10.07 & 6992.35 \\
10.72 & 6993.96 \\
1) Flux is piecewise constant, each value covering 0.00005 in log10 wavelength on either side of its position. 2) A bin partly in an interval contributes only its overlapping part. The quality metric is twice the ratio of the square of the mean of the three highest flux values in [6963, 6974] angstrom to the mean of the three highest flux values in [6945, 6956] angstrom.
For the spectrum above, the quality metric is 21.8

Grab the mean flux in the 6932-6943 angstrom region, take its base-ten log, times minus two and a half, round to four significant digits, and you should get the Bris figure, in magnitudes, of -2.551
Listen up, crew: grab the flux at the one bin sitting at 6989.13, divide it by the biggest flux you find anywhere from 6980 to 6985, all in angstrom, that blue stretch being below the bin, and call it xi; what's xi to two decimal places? 0.93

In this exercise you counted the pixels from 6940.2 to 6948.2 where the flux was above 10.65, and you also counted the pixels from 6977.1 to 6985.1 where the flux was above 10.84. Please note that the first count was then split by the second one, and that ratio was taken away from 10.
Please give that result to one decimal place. 6.0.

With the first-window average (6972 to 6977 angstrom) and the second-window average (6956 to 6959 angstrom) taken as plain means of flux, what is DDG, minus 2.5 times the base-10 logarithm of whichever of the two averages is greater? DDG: -2.62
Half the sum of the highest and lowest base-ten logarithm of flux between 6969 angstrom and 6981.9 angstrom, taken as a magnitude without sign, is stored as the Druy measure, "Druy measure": 1.02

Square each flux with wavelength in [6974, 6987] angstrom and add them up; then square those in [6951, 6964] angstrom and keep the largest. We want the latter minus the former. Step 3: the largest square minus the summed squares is -754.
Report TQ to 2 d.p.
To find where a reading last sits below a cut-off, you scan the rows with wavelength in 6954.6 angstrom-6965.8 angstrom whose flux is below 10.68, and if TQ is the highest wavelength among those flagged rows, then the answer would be 6965.04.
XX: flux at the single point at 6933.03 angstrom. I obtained 10.34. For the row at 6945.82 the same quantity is 10.68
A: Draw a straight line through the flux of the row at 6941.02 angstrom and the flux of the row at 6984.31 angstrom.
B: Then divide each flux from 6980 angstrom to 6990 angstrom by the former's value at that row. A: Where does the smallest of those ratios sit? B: 6989.13 angstrom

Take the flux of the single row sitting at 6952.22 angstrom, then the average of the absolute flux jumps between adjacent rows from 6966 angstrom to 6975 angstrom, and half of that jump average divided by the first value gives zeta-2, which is 0.012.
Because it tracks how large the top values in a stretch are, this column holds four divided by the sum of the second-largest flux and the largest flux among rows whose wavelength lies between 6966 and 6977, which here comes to 0.176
